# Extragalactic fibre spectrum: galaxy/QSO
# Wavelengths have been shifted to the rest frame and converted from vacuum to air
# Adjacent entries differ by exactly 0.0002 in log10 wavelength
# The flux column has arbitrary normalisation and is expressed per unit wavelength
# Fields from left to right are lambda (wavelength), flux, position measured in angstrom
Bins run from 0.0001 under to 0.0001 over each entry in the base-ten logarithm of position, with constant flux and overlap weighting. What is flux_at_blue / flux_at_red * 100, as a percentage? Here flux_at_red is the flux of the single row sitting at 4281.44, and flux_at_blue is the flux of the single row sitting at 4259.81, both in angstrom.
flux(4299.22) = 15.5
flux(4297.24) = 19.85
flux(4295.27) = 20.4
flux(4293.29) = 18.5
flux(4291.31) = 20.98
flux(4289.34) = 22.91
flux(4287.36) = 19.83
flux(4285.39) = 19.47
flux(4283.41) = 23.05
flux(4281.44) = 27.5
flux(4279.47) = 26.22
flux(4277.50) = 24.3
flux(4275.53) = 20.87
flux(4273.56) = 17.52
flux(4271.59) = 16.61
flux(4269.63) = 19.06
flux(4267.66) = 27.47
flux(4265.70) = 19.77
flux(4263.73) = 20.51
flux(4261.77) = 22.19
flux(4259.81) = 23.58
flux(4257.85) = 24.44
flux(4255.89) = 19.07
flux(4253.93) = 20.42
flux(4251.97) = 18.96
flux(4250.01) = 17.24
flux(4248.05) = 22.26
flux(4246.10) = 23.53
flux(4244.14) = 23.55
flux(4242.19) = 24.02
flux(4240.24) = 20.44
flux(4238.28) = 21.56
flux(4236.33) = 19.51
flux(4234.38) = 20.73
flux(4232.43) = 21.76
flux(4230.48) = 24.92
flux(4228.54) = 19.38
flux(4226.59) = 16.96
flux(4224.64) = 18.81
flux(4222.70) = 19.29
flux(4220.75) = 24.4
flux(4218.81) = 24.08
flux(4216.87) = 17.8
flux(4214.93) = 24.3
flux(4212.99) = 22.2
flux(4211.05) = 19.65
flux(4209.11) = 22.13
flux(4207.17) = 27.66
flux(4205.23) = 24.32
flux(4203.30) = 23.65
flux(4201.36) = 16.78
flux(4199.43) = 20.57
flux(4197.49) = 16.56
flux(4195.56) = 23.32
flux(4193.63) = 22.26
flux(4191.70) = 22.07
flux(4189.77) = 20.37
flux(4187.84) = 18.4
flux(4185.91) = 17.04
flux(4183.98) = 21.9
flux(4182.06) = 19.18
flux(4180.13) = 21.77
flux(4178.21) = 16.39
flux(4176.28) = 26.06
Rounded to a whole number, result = 86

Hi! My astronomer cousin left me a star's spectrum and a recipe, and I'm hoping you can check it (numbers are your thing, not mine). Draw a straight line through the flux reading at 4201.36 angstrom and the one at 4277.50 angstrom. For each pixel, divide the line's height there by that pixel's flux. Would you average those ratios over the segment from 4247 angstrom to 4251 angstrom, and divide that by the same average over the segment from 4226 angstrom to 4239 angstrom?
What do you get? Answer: 1.14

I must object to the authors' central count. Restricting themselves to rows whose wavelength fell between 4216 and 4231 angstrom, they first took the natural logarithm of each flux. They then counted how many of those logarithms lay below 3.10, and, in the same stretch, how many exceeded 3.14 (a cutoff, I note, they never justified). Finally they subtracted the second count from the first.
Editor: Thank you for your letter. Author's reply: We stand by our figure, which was 2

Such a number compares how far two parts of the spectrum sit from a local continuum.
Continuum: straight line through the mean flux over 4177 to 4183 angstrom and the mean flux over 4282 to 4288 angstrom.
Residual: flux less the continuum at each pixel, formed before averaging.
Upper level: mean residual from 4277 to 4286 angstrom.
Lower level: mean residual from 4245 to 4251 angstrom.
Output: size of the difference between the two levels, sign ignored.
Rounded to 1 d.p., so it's 2.6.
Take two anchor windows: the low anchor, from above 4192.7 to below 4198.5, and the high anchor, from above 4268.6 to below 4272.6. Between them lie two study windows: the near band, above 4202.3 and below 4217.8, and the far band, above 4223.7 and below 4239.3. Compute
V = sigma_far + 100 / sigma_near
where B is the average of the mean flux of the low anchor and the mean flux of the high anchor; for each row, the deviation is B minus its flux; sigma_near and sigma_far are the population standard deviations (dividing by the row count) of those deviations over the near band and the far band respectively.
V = 37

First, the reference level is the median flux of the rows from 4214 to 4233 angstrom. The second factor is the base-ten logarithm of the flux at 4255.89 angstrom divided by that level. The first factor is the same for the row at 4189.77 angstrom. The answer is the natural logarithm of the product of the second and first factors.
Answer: -8.9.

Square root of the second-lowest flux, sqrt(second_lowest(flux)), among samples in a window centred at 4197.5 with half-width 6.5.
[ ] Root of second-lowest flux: 4.1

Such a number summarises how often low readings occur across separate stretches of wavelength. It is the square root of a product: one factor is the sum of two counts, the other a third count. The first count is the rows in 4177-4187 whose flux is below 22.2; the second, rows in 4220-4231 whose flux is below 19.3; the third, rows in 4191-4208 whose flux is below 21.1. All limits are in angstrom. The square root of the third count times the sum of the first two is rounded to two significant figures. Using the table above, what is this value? 4.9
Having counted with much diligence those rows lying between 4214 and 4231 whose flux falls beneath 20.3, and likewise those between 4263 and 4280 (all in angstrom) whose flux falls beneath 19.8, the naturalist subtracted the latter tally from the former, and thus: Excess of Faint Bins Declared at 1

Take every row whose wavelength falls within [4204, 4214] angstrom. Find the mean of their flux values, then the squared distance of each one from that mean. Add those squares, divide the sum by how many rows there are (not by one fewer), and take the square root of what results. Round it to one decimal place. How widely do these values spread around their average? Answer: 2.7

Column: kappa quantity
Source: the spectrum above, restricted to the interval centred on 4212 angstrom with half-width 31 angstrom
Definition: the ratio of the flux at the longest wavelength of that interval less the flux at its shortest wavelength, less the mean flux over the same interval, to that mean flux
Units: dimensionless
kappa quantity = -0.77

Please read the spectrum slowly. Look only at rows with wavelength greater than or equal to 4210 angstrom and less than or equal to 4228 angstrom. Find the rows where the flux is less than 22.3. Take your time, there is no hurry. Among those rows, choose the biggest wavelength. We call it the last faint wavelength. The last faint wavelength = 4226.59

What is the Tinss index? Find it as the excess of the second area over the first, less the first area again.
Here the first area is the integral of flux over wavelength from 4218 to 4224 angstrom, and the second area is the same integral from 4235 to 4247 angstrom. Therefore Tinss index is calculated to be -4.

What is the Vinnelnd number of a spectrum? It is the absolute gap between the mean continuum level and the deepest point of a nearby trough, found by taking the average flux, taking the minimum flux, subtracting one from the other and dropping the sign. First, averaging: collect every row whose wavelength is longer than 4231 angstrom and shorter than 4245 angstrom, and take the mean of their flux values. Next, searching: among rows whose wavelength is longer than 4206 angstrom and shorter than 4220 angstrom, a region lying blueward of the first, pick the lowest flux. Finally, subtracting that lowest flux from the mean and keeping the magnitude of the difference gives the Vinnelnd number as 3.9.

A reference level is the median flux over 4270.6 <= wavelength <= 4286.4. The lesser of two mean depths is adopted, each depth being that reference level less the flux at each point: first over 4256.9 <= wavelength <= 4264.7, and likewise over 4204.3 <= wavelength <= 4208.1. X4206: -4.0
